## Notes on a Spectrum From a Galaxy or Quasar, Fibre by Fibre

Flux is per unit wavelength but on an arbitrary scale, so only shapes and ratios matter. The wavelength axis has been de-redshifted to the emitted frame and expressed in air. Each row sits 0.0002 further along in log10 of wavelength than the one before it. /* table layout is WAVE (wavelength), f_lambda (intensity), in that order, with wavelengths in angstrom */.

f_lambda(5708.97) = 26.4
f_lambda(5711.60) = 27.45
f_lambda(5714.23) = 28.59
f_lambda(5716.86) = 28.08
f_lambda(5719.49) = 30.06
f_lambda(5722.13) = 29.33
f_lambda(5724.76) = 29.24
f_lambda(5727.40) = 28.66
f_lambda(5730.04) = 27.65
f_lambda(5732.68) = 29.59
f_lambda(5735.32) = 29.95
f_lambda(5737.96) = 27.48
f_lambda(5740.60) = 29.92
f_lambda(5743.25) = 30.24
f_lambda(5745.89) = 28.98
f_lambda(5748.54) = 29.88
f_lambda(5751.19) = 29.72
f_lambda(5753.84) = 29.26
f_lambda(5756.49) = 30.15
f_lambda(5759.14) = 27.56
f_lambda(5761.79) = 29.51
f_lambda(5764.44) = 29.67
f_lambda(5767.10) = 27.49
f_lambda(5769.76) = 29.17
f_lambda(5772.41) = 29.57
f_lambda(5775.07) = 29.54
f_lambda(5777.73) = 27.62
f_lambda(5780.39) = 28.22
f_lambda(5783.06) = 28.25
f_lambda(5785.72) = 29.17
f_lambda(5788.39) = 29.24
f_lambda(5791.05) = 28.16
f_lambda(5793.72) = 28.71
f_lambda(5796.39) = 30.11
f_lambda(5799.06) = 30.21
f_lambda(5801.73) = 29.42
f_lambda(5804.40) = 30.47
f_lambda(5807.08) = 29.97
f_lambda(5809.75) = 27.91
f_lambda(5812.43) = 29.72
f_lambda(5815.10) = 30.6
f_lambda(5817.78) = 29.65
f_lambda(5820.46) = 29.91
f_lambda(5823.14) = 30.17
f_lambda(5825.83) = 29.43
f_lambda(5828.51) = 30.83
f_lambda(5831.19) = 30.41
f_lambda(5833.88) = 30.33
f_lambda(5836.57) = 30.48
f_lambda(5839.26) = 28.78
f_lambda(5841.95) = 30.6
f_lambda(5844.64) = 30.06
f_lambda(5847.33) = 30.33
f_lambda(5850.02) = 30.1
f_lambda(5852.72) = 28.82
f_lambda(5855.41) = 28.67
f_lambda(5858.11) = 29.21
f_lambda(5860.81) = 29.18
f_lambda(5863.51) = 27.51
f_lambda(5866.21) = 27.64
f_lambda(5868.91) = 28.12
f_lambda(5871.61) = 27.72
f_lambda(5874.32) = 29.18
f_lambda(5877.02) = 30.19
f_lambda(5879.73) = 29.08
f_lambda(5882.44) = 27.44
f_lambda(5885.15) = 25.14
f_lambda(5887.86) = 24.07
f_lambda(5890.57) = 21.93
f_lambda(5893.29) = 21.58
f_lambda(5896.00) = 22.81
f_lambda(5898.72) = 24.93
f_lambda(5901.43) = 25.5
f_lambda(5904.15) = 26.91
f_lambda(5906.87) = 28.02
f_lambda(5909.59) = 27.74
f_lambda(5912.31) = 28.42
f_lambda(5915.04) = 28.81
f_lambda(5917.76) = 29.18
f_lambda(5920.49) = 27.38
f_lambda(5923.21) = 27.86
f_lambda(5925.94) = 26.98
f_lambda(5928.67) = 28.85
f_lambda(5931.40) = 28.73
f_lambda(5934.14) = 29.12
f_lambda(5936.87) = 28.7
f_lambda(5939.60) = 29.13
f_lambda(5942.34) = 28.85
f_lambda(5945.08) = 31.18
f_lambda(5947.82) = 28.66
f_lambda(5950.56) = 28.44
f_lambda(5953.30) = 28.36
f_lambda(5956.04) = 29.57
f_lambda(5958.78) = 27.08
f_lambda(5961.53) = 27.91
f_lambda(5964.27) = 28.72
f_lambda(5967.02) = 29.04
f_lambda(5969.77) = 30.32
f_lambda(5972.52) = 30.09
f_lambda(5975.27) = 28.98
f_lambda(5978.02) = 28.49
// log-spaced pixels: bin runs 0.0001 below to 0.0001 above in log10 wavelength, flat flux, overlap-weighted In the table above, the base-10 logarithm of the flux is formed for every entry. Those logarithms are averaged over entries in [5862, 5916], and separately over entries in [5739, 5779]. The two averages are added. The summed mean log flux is 2.89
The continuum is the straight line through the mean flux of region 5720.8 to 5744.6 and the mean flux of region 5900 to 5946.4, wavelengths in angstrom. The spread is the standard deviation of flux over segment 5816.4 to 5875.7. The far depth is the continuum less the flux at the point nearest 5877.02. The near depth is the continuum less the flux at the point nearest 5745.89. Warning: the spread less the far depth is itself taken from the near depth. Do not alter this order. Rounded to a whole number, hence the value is -3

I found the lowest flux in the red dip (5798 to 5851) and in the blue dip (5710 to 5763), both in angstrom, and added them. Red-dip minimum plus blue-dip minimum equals 55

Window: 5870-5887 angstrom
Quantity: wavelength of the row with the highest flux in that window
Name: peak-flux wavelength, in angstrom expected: 5877.02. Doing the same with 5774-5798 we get 5796.39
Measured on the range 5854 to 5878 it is 5877.02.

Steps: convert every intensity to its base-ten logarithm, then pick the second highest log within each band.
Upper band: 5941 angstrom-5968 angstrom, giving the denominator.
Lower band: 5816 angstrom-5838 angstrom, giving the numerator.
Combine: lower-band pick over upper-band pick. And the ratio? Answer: 1.01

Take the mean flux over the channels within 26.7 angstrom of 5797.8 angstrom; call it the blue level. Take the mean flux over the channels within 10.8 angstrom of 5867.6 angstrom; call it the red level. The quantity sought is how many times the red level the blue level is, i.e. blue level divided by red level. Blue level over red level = 1.03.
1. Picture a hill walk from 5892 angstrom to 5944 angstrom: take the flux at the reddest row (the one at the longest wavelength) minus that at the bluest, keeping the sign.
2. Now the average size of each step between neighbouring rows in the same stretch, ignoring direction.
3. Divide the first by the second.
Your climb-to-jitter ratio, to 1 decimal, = 8.8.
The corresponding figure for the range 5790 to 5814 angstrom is 1.5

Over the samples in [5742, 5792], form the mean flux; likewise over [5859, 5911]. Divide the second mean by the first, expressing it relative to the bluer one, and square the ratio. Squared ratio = 0.84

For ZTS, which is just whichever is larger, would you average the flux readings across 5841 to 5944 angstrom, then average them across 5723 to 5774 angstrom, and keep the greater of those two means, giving 29.1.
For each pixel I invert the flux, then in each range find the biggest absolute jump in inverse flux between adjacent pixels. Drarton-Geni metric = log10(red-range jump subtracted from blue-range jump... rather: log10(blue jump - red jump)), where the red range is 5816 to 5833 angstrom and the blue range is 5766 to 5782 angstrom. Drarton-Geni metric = -3.1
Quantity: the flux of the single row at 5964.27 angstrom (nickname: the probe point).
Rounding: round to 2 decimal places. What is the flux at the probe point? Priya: 28.72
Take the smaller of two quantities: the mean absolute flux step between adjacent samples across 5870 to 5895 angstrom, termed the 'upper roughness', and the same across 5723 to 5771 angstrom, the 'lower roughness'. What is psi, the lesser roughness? 1.26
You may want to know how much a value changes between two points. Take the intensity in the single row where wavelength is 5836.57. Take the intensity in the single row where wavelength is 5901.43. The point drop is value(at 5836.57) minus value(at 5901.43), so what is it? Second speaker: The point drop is 5.0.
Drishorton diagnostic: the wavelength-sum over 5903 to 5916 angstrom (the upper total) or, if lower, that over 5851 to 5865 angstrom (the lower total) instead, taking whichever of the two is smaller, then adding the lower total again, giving 283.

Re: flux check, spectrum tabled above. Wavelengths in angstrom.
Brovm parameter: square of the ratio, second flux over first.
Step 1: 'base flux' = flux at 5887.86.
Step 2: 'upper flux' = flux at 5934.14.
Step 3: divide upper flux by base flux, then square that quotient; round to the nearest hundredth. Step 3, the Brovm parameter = 1.46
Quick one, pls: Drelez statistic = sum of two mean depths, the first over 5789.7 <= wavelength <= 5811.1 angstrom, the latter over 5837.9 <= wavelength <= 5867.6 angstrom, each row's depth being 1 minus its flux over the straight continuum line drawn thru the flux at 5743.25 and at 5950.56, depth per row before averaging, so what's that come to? 0.017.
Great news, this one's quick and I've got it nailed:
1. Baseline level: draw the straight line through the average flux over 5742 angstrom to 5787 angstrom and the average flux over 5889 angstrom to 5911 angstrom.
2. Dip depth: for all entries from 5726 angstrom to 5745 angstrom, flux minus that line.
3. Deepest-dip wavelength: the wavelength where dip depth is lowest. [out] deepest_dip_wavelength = 5730.04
